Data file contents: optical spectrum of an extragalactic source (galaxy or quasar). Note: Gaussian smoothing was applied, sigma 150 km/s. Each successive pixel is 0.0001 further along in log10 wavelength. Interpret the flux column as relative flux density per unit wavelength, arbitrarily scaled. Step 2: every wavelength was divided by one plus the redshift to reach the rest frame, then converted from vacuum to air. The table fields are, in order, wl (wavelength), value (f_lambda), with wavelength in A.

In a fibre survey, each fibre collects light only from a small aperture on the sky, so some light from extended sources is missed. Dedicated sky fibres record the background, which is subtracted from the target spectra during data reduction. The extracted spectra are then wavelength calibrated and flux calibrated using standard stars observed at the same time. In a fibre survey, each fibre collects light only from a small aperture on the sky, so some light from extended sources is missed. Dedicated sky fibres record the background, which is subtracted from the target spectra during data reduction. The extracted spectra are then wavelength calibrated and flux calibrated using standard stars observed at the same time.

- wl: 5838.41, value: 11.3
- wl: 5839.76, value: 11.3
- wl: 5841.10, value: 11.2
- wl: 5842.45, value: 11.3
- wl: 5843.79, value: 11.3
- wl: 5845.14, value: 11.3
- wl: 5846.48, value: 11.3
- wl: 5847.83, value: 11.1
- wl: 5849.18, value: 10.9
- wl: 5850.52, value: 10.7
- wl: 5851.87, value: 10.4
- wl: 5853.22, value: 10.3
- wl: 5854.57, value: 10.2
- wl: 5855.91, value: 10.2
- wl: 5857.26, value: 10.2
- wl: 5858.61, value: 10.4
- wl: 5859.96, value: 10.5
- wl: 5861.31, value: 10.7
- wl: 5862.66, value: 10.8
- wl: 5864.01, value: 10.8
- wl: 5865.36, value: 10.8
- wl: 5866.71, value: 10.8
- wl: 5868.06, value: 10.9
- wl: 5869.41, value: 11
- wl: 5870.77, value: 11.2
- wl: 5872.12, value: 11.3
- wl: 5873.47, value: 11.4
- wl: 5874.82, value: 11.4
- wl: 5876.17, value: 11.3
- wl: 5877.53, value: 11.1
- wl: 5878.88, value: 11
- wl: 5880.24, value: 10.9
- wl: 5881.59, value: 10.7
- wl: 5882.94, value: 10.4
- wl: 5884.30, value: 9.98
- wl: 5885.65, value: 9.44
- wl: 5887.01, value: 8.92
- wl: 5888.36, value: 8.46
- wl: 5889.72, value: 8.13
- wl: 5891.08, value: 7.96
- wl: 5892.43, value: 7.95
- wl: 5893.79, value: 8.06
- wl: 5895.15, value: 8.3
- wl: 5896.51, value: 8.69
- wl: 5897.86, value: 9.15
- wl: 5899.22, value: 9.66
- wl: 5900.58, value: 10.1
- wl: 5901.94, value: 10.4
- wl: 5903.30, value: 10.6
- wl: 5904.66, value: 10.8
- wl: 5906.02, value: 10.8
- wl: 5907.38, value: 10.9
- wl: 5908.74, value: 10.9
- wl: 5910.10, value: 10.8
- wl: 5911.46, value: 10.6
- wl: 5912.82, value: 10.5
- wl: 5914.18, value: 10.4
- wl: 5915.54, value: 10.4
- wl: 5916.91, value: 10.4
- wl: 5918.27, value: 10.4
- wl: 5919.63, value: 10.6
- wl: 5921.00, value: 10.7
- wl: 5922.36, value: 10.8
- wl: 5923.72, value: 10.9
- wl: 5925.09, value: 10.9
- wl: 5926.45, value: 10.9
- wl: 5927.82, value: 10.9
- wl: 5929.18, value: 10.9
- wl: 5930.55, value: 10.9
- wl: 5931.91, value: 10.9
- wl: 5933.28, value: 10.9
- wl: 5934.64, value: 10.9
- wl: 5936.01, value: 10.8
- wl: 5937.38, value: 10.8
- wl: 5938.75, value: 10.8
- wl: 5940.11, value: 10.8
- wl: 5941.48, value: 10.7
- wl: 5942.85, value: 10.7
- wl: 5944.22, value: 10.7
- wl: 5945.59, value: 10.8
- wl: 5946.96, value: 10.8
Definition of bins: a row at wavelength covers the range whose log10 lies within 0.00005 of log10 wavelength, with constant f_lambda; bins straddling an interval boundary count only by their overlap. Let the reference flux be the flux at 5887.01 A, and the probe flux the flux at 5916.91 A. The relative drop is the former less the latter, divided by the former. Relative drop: -0.17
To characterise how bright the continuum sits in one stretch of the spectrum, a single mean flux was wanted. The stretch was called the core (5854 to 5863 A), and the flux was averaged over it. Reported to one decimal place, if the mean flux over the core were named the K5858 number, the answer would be 10.4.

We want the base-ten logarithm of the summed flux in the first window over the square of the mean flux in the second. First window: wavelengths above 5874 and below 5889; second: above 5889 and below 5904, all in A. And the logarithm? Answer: 0.15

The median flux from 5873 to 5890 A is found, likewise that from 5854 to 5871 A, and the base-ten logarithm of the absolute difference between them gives -1.0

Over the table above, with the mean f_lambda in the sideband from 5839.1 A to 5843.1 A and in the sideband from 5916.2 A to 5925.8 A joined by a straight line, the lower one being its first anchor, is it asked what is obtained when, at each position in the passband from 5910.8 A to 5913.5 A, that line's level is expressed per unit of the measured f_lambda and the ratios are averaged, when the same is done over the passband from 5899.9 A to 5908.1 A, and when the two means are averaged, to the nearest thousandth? 1.019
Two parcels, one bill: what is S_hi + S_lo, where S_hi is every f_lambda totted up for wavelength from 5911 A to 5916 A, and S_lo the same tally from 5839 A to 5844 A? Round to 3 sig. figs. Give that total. 87.0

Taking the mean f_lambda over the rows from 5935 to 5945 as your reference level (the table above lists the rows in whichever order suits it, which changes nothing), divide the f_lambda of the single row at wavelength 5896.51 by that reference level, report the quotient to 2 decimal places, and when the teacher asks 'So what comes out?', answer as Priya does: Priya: 0.81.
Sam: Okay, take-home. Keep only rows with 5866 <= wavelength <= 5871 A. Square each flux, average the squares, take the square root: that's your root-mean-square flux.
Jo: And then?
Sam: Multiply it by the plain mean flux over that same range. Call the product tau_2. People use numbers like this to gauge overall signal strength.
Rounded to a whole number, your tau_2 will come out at 120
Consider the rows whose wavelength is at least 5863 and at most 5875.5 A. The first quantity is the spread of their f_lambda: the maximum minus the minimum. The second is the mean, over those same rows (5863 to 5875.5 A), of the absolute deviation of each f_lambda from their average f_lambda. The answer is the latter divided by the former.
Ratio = 0.383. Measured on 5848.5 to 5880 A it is 0.258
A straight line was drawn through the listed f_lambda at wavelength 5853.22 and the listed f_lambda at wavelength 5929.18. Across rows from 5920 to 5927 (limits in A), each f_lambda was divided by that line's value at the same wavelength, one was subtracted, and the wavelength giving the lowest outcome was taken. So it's 5921.00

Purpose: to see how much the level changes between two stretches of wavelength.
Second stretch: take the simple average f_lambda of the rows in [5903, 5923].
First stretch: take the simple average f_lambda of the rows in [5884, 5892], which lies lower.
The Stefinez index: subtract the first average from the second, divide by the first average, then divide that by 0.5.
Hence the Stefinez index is 0.4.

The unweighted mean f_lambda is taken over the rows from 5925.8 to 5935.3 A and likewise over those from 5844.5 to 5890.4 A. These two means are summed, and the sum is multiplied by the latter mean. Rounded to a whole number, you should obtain 227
